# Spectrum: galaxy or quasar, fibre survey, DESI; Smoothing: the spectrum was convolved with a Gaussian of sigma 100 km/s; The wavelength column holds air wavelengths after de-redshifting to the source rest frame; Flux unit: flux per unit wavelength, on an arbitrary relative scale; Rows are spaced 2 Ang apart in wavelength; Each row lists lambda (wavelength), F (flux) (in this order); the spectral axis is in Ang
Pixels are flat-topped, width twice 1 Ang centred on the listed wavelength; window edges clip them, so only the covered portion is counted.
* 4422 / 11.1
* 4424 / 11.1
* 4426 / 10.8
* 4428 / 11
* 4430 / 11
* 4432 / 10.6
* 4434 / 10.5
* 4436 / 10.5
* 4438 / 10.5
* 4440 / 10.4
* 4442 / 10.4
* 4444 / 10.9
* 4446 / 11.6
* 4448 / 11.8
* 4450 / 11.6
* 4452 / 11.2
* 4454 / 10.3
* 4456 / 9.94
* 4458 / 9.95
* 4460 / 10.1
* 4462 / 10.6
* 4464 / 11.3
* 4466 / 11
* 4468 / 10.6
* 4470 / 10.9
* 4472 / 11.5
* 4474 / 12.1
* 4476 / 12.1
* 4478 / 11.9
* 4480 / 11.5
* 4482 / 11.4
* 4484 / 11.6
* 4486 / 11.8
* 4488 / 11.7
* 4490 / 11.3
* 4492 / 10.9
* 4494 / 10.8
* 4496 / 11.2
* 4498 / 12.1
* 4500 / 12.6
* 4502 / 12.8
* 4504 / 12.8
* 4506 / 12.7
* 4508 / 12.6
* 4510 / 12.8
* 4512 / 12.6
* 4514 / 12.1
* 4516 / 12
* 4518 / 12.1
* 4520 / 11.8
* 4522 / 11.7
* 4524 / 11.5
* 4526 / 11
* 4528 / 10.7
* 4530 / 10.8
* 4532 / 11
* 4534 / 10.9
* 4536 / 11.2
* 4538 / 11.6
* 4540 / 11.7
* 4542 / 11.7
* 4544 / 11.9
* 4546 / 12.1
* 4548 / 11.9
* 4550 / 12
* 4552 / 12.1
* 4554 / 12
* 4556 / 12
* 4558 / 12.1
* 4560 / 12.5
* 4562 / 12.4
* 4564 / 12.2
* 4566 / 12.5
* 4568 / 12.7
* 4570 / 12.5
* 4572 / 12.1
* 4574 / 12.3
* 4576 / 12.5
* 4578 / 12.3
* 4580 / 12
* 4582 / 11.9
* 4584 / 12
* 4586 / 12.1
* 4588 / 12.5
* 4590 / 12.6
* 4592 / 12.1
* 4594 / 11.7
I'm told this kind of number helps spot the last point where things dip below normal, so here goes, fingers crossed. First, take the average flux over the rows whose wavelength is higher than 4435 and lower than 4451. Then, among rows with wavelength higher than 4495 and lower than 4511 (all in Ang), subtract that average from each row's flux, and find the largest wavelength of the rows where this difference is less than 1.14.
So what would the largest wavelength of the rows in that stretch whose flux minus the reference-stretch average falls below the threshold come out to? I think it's 4498 Ang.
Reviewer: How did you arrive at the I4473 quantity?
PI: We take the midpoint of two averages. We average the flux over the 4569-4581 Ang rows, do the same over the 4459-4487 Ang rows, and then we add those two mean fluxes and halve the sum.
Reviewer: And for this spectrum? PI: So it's 11.8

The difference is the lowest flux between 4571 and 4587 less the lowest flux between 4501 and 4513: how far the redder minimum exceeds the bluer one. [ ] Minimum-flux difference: -0.7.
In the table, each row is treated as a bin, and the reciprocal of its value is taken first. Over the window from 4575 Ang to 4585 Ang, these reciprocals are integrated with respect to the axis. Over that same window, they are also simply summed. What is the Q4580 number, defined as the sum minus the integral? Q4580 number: -0.412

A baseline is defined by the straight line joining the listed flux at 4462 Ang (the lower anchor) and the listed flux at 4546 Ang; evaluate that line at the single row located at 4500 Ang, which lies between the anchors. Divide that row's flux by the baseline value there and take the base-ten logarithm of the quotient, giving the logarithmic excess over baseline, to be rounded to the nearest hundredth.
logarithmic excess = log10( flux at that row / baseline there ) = 0.05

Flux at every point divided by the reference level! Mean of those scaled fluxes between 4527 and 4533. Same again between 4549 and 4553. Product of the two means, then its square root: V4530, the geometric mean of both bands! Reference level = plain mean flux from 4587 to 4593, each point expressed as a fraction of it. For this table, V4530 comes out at 0.921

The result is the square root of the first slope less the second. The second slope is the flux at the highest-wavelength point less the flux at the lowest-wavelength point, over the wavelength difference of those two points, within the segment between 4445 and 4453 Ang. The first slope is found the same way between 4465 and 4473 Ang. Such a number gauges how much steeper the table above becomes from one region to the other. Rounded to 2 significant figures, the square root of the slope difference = 0.39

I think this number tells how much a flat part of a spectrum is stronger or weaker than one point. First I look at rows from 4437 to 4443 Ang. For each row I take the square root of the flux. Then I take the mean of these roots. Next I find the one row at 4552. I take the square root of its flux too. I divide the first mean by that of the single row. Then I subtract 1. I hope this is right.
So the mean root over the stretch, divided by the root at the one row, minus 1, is -0.07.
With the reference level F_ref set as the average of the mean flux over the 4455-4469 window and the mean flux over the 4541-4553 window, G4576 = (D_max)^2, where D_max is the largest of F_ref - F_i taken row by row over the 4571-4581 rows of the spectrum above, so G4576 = 0.60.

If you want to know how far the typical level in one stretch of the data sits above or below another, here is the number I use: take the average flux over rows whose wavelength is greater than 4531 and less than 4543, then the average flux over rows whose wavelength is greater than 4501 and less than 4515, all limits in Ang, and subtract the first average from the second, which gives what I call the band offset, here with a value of 1.3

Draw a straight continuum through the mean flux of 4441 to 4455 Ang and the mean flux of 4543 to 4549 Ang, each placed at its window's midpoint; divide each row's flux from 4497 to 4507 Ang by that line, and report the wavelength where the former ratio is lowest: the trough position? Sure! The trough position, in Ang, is 4498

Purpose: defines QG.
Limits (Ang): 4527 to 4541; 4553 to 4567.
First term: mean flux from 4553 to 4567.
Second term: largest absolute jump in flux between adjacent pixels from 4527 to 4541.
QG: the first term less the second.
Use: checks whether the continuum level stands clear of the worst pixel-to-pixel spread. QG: 11.8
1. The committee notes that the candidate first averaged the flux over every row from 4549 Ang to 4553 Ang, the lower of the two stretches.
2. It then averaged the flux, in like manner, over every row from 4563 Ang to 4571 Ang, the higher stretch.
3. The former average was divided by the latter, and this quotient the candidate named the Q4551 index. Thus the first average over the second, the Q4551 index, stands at 0.966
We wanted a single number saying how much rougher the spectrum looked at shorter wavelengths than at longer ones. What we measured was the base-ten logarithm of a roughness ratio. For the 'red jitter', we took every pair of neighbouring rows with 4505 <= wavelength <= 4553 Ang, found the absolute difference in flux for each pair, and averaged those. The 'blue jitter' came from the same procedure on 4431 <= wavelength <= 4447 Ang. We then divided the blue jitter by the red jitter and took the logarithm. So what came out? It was 0.00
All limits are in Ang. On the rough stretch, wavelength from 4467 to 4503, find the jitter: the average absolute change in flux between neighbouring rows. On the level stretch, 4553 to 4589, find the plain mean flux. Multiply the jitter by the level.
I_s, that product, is 4.0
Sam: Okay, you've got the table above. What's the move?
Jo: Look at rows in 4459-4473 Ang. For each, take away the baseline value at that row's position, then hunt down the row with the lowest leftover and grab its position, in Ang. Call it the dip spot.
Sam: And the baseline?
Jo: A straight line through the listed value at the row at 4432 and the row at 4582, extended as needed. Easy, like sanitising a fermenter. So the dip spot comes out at 4460 Ang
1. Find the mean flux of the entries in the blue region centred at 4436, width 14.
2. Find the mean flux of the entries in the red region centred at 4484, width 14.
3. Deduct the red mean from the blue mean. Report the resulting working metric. -1.0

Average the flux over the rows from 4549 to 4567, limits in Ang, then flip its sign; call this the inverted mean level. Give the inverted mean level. -12.2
